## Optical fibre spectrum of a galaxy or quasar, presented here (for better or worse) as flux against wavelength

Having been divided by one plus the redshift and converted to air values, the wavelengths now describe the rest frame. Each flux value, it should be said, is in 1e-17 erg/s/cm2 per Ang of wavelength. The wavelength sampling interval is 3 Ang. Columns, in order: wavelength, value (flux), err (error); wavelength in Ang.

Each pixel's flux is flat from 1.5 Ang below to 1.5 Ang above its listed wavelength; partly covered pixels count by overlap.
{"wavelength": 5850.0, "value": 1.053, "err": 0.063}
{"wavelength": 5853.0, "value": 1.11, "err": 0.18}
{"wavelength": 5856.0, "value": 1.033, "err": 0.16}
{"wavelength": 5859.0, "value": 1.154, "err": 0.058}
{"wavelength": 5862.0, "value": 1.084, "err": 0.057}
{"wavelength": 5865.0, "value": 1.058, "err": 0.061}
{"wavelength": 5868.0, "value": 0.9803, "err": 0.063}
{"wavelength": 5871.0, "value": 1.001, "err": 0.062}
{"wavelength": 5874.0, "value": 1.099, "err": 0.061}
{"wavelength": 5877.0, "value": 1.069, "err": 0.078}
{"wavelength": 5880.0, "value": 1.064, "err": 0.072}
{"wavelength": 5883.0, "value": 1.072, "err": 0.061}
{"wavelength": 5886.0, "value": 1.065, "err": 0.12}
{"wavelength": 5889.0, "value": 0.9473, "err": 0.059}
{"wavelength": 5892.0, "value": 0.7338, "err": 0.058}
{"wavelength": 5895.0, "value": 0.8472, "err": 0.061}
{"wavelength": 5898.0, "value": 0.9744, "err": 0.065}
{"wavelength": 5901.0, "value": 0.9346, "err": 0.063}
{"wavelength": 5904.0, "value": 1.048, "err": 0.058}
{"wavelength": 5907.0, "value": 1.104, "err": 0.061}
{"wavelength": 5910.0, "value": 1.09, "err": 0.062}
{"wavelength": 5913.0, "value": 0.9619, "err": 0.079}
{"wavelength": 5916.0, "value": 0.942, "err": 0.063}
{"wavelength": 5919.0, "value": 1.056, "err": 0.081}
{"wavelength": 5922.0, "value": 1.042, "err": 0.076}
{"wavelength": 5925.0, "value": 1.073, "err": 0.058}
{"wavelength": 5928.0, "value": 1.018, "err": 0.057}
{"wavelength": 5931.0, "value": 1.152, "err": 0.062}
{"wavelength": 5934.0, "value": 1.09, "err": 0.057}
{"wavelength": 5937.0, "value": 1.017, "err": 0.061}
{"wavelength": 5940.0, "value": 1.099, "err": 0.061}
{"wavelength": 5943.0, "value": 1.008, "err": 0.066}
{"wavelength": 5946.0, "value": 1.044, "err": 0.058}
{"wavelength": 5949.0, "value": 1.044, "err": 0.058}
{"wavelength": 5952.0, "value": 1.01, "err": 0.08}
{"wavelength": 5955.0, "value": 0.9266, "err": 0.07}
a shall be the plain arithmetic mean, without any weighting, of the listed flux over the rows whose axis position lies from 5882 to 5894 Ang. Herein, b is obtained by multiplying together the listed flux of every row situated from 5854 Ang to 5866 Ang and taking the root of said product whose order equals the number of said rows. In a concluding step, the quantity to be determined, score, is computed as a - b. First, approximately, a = 0.95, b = 1.08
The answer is -0.13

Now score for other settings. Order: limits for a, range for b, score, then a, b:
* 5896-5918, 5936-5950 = -0.03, 1.01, 1.04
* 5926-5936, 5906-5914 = 0.04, 1.09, 1.05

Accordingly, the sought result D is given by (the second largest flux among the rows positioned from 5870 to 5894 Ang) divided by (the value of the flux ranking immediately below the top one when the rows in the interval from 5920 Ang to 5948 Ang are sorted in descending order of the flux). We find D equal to 0.98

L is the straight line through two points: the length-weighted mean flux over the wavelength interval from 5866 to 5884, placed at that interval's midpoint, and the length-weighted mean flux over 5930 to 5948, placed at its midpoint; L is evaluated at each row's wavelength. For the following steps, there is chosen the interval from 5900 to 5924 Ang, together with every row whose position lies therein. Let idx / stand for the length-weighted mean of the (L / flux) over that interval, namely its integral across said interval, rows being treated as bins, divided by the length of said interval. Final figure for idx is 1.04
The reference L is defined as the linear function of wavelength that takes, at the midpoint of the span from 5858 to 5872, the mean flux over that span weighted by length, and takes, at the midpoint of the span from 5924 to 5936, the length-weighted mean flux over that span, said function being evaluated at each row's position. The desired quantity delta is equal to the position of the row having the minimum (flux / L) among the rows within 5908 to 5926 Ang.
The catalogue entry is 5916.0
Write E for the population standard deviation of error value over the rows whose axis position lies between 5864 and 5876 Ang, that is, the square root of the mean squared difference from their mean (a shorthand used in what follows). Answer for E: 0.0008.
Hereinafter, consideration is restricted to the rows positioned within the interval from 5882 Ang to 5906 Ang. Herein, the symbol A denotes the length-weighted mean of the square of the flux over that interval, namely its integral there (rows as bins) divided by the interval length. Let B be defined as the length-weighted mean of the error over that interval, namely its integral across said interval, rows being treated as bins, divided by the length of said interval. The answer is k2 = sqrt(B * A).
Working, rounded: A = 0.92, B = 0.0681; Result 0.251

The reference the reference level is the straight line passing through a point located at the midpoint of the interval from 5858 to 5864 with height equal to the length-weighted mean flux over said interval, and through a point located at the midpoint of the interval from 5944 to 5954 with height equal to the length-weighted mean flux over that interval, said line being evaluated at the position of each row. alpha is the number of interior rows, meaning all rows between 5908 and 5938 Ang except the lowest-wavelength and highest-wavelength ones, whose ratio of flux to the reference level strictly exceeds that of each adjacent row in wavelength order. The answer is 3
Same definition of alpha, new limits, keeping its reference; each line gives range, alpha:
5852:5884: 2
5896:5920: 1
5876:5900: 1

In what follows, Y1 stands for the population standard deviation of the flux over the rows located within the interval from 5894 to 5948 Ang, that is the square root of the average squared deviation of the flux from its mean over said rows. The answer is 0.07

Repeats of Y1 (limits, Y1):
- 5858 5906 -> 0.10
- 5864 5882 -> 0.04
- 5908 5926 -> 0.06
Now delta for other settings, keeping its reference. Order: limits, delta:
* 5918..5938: 5937.0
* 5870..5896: 5892.0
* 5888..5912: 5892.0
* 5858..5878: 5868.0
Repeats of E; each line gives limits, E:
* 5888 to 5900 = 0.0027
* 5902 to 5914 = 0.0082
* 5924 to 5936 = 0.0021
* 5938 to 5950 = 0.0033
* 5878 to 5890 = 0.0247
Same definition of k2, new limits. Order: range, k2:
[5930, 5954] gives 0.265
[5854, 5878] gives 0.295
